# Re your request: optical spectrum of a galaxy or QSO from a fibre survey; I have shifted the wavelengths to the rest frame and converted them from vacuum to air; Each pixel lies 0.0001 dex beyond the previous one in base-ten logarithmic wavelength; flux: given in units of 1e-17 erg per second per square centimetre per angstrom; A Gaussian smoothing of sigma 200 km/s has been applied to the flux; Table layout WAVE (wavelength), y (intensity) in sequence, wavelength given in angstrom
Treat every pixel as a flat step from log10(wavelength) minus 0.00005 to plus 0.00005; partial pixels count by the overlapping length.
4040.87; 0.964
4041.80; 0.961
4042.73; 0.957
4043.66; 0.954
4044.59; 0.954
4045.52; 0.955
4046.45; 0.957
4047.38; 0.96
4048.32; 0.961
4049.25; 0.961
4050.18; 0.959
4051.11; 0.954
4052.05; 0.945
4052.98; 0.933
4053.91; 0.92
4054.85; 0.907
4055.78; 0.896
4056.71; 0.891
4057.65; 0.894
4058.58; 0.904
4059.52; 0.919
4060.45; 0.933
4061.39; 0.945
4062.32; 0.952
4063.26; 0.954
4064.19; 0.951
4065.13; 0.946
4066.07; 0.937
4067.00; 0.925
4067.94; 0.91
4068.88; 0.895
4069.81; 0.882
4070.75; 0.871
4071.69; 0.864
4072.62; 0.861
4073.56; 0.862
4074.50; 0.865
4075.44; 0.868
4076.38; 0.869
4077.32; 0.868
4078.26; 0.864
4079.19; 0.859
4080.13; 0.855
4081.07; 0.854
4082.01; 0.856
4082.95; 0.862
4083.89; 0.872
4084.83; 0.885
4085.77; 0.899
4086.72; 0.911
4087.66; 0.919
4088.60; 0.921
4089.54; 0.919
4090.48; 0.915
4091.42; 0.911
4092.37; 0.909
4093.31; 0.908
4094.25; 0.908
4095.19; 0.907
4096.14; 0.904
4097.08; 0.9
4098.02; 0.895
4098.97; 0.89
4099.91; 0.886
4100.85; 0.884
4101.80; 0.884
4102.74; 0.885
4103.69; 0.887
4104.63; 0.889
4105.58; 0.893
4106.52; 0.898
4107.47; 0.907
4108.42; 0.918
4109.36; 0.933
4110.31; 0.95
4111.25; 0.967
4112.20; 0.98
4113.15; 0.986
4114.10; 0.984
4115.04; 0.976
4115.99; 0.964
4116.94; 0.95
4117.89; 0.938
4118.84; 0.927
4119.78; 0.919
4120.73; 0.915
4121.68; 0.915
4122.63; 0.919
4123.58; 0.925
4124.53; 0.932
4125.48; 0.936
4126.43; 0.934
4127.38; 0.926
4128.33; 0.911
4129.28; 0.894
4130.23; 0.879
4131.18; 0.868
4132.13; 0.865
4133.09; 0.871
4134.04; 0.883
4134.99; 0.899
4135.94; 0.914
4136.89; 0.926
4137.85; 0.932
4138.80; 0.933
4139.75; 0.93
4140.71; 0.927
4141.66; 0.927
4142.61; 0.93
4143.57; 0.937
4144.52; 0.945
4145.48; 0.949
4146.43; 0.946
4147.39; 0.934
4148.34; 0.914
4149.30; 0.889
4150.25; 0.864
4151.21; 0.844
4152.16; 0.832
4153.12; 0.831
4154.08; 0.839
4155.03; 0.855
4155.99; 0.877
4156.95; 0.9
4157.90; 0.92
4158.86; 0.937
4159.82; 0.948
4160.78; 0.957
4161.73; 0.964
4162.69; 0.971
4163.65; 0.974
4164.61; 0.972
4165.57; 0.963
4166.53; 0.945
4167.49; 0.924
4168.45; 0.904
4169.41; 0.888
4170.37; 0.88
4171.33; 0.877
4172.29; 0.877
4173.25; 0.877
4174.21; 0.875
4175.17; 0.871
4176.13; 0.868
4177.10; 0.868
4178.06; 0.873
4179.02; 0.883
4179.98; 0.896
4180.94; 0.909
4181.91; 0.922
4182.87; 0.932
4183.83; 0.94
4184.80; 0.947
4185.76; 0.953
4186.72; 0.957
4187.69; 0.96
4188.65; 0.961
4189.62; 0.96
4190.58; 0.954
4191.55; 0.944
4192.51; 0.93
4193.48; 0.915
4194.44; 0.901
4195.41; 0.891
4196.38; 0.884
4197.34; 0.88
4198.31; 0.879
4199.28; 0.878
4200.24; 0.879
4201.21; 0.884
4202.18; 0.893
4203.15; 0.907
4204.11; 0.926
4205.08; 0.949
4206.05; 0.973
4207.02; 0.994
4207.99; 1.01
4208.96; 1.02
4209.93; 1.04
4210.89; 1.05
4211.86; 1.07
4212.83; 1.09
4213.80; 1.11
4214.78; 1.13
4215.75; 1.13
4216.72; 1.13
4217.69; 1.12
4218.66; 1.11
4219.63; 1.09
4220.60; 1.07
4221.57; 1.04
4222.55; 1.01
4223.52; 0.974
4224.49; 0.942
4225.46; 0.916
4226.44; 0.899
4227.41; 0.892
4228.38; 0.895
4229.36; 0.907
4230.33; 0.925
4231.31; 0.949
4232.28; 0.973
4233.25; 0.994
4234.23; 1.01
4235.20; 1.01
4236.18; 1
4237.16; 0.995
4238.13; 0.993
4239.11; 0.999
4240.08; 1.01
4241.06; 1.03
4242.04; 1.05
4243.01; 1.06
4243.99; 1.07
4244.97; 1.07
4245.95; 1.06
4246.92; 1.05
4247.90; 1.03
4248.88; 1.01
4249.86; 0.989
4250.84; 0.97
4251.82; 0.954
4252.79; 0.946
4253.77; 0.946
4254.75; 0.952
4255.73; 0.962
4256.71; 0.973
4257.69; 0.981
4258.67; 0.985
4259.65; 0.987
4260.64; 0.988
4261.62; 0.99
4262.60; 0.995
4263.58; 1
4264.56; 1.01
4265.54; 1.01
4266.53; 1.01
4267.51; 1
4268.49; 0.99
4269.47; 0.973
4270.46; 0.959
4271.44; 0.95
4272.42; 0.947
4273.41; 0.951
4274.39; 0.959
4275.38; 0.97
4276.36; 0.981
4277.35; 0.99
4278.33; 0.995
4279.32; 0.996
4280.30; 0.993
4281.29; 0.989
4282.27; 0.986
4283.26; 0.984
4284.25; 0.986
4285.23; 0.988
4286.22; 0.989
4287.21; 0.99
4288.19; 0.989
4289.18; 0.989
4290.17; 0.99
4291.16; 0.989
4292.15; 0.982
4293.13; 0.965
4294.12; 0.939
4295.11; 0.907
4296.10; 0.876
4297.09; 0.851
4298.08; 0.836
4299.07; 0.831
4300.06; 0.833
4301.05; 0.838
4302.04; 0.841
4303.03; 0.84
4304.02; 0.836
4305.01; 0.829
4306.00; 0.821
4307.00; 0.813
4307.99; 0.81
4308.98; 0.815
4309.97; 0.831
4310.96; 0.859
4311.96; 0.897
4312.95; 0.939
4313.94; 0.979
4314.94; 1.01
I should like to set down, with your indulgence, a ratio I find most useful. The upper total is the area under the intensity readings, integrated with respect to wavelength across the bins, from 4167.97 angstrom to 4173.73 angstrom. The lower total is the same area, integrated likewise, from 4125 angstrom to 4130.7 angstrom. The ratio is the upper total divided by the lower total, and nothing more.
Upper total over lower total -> 0.98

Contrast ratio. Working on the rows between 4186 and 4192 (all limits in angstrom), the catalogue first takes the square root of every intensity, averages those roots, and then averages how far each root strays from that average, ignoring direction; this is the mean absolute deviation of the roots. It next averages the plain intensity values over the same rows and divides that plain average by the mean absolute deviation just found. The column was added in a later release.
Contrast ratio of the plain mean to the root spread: 400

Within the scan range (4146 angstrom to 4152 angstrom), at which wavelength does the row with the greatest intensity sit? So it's 4146.43 angstrom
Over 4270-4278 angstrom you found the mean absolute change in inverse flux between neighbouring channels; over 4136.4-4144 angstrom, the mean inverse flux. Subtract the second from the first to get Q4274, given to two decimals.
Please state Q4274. -1.07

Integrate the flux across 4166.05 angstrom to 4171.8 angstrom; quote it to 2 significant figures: 5.2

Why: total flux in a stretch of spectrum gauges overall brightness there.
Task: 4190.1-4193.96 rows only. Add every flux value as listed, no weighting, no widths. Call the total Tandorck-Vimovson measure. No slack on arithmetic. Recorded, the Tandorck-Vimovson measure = 3.74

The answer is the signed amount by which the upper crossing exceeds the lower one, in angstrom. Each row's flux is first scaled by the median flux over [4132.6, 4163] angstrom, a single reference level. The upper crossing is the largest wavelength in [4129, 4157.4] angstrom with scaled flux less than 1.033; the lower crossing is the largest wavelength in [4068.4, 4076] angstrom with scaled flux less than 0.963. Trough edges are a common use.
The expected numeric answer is 81.5 angstrom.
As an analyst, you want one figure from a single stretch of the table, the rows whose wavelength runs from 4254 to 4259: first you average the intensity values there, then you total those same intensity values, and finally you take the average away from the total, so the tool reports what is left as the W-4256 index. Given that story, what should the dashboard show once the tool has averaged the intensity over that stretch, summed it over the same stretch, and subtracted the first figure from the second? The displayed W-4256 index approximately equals 3.9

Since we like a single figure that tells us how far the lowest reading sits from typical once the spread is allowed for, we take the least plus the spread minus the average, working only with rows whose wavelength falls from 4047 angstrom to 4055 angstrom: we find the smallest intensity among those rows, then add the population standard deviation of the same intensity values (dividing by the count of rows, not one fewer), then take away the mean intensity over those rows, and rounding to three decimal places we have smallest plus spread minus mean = -0.019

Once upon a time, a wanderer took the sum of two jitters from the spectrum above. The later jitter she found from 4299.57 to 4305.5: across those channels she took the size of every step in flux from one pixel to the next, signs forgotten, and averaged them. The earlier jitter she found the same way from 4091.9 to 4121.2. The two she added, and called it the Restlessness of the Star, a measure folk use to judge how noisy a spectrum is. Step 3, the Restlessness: 0.011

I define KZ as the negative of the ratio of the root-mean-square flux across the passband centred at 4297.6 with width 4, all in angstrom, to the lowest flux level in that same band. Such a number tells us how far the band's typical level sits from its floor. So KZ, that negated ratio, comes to -1.02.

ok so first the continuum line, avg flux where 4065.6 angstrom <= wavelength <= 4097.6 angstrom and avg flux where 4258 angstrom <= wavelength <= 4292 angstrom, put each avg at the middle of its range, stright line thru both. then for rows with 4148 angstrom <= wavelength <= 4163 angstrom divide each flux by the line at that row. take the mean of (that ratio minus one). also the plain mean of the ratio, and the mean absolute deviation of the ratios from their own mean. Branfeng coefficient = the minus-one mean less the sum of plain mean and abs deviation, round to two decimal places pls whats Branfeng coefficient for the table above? -1.04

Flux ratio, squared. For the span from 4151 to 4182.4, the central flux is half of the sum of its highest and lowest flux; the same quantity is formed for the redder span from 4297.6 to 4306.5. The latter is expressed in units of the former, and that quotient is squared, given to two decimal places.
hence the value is 0.85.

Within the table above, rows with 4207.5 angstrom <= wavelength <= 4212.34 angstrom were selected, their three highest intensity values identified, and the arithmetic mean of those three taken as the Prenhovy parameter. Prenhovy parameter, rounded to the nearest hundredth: 1.05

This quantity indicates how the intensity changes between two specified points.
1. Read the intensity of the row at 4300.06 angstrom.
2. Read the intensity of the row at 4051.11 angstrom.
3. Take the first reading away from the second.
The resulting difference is 0.121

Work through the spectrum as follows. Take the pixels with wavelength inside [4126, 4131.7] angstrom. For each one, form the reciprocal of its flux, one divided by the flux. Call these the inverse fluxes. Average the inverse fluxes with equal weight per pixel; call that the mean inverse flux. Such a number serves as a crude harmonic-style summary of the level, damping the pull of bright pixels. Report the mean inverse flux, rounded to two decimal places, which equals 1.11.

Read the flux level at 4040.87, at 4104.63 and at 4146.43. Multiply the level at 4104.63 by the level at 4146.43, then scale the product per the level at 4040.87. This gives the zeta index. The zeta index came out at 0.87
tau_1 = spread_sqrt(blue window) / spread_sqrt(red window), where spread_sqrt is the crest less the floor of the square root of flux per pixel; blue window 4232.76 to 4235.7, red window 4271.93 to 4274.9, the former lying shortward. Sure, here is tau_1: 1.3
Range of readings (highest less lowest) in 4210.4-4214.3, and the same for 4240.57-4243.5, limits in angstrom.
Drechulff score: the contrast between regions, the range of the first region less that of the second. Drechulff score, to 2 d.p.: 0.03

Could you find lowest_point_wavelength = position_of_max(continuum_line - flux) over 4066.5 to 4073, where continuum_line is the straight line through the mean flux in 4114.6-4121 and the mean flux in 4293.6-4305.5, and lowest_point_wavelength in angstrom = 4072.62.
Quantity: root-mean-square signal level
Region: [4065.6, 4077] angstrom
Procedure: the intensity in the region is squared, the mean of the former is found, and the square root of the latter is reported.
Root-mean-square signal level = 0.88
